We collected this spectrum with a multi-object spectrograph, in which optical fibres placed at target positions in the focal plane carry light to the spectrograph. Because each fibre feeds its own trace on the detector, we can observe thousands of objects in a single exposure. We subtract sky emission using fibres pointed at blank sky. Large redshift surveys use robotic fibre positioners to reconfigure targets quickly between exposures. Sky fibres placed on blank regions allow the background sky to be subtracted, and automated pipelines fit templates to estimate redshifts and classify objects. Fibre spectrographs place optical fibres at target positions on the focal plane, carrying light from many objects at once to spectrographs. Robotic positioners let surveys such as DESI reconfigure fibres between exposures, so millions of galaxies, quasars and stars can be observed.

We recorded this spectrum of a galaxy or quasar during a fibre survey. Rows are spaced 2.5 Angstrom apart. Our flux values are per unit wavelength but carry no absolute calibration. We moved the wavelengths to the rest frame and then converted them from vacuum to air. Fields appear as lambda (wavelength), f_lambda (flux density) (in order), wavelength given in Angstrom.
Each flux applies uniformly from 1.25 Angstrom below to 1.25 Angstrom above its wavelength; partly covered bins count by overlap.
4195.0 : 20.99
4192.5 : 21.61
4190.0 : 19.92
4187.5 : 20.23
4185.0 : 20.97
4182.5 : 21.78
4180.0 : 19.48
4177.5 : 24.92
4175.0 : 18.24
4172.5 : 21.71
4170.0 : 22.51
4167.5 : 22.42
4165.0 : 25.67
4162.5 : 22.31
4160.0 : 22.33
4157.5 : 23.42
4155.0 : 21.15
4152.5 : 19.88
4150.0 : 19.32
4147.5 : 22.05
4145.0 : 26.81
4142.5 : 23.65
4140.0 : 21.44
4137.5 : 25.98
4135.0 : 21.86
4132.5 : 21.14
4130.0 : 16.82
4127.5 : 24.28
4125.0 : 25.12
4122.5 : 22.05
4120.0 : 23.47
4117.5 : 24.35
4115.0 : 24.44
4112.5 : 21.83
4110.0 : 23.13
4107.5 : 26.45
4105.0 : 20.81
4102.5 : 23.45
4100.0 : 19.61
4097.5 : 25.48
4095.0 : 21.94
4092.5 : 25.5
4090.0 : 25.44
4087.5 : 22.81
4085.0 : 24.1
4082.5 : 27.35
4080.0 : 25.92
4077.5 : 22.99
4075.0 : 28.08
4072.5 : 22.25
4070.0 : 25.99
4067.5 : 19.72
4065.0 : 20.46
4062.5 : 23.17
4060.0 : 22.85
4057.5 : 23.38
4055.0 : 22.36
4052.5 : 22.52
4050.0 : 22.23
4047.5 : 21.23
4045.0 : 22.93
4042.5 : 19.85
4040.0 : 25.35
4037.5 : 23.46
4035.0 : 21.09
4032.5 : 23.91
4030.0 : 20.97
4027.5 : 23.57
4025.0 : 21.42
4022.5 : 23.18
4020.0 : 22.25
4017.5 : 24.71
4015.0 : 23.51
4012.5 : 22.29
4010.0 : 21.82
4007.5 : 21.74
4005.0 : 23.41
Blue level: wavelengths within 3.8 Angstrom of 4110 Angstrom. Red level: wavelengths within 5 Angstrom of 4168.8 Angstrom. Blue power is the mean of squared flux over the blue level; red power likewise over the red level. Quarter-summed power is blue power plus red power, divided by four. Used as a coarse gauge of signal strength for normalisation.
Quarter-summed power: 276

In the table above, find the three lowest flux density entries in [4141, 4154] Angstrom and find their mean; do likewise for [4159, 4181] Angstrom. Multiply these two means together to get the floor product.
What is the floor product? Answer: 404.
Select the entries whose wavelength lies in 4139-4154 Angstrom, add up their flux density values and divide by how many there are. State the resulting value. 22.19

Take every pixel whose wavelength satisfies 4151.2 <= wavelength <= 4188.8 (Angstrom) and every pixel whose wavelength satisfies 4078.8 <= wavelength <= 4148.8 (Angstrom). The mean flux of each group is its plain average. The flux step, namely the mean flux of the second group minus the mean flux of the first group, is 1.7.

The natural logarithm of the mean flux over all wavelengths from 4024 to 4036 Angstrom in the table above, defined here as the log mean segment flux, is 3.10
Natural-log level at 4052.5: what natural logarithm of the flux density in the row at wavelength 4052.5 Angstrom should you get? 3.11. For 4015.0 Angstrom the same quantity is 3.16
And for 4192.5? 3.07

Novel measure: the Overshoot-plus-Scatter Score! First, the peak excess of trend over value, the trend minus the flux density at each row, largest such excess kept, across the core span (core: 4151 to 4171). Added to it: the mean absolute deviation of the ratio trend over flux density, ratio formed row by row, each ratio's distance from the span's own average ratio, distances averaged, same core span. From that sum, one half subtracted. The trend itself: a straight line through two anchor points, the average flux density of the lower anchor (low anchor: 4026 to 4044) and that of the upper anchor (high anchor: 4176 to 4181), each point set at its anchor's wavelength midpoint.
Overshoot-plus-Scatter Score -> 1.9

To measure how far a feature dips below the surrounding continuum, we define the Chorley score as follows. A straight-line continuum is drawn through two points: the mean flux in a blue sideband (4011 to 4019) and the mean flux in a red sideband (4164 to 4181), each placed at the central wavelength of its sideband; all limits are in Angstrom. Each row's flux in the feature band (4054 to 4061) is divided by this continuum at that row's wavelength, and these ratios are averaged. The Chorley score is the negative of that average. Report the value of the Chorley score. -0.99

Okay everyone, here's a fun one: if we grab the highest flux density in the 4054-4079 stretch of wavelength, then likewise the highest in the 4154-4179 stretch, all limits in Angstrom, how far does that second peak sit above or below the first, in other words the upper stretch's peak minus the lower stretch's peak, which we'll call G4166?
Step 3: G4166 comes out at -2.4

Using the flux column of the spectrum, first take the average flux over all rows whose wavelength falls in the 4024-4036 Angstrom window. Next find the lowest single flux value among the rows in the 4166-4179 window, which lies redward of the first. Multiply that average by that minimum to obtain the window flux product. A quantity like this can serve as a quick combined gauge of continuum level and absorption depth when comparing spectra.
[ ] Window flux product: 405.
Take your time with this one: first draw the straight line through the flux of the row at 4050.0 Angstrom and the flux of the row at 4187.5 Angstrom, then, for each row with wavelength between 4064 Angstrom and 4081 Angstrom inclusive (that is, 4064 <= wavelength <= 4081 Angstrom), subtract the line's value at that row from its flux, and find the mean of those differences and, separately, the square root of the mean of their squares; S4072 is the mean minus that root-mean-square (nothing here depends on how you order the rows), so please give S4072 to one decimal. -1.7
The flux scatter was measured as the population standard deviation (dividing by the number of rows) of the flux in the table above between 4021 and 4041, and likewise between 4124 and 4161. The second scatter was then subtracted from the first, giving -1.1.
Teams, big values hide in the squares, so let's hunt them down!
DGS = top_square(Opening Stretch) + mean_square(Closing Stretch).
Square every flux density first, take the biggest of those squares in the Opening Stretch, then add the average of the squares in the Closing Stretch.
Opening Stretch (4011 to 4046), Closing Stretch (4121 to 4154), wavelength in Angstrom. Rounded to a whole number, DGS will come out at 1149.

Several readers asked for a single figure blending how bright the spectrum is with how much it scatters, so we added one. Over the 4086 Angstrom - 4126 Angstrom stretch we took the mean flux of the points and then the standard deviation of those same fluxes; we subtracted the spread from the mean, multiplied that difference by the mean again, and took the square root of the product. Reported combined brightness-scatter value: 22.5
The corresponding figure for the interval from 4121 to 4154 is 20.9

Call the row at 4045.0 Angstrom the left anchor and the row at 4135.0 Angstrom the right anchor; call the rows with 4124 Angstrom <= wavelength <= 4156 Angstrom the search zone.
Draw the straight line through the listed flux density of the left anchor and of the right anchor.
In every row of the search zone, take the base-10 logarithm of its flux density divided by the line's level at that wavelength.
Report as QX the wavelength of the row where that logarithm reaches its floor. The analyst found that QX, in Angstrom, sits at 4130.0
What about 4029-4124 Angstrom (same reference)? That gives 4042.5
